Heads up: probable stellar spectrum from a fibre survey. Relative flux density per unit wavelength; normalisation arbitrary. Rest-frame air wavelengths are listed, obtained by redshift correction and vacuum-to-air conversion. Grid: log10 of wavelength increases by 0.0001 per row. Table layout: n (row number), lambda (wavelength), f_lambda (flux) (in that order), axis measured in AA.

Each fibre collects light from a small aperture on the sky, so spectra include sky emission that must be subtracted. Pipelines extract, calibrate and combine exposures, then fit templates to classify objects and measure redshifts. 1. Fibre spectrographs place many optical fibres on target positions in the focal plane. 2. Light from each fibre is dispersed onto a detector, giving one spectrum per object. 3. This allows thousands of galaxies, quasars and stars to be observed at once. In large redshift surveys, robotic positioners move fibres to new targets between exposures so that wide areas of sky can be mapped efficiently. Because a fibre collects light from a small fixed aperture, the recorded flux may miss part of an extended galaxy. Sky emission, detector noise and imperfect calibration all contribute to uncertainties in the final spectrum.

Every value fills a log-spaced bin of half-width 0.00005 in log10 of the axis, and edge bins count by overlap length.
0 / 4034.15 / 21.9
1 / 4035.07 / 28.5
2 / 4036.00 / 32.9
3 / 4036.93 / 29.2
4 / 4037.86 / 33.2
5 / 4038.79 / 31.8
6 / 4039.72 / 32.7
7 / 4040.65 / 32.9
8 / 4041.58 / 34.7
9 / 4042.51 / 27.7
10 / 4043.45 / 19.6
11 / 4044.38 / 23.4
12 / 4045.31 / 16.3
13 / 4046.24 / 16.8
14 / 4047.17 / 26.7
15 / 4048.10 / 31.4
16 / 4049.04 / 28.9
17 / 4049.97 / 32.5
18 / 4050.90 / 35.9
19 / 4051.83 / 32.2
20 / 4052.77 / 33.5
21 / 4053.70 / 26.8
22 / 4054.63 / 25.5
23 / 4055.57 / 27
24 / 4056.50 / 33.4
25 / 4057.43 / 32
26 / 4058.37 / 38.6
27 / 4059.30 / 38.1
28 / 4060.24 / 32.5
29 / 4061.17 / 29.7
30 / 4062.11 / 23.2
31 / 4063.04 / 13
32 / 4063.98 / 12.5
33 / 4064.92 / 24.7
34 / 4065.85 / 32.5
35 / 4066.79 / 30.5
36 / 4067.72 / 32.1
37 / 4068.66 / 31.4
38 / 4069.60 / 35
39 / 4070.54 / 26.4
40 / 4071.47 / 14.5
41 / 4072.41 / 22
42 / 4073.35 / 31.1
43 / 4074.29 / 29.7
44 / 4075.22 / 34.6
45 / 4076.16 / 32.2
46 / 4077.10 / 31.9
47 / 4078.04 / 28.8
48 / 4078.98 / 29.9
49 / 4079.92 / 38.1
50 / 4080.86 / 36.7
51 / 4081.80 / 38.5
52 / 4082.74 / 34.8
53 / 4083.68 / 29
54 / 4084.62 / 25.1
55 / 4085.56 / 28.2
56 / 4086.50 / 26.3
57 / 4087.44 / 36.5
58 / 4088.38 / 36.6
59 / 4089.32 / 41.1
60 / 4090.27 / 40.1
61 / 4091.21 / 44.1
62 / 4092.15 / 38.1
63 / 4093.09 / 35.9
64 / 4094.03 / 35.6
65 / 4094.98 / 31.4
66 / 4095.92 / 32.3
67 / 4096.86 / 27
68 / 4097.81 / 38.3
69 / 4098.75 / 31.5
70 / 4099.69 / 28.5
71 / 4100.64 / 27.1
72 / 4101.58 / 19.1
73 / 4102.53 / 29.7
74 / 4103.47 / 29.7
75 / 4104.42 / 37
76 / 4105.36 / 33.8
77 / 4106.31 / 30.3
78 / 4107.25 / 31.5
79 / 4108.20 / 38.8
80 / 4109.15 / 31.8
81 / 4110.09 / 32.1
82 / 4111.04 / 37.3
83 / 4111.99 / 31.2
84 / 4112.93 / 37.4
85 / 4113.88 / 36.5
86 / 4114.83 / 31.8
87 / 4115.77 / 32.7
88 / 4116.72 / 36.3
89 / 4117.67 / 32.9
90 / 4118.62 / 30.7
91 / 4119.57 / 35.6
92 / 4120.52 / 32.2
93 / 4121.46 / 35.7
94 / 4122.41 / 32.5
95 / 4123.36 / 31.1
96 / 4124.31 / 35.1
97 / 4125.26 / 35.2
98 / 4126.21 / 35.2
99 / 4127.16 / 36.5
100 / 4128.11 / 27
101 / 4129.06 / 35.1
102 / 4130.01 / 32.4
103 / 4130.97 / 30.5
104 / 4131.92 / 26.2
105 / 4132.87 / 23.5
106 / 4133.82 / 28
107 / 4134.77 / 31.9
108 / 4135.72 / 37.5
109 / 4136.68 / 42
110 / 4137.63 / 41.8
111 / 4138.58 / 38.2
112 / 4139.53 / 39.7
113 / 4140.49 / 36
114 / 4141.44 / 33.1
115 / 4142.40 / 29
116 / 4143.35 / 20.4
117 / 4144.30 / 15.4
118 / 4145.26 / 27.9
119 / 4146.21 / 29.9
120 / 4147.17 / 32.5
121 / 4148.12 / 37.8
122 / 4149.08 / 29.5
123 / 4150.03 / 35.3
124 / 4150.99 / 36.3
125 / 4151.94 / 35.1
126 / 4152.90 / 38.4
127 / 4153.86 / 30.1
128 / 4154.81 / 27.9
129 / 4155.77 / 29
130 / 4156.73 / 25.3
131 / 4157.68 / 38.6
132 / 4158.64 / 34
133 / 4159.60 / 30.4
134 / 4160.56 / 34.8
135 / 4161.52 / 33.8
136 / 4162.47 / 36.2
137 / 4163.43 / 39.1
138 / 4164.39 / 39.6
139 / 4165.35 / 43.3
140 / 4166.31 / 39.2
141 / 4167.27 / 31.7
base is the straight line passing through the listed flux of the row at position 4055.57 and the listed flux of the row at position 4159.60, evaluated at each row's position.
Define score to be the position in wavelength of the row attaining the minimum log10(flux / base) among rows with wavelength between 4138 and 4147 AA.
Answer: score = 4144.30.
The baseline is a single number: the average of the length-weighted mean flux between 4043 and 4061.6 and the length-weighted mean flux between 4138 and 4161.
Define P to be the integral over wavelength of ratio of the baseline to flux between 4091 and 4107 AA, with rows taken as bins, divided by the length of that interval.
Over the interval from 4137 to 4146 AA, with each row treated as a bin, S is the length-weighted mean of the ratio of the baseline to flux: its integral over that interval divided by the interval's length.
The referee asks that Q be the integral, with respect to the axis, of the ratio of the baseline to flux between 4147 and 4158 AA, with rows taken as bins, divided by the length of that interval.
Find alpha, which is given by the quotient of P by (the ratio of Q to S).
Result 1.1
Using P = 0.98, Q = 0.94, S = 1.07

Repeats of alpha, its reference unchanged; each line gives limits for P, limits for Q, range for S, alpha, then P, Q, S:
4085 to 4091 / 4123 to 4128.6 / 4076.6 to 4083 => 0.9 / 0.90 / 0.92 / 0.90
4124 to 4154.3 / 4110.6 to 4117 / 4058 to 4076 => 1.3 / 0.98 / 0.88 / 1.22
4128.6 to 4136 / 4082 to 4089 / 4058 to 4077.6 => 1.2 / 1.02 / 0.99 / 1.19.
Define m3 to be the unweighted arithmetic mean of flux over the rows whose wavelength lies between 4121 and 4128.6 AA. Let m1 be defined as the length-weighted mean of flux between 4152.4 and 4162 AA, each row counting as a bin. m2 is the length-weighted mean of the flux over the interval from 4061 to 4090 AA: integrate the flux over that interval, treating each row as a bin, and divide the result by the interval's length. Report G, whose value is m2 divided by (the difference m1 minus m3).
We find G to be -23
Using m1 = 32.2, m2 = 29.6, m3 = 34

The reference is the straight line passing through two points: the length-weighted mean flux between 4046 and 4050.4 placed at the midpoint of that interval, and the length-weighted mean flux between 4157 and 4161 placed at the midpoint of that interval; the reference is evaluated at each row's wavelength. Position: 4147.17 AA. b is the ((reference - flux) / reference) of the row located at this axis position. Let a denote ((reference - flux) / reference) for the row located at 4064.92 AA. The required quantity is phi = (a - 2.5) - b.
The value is -2.39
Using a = 0.14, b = 0.02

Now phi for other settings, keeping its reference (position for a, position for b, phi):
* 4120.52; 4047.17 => -2.55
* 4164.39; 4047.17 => -2.69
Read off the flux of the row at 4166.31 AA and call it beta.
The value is 39.2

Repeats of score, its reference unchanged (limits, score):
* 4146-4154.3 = 4149.08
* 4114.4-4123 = 4118.62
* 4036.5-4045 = 4043.45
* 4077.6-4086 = 4084.62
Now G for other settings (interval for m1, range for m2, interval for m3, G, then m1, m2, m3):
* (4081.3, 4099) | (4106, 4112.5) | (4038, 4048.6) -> 4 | 34.3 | 33.4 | 27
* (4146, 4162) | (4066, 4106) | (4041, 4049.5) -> 4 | 32.9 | 31.9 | 25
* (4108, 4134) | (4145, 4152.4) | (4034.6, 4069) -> 8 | 32.9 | 33.2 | 29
